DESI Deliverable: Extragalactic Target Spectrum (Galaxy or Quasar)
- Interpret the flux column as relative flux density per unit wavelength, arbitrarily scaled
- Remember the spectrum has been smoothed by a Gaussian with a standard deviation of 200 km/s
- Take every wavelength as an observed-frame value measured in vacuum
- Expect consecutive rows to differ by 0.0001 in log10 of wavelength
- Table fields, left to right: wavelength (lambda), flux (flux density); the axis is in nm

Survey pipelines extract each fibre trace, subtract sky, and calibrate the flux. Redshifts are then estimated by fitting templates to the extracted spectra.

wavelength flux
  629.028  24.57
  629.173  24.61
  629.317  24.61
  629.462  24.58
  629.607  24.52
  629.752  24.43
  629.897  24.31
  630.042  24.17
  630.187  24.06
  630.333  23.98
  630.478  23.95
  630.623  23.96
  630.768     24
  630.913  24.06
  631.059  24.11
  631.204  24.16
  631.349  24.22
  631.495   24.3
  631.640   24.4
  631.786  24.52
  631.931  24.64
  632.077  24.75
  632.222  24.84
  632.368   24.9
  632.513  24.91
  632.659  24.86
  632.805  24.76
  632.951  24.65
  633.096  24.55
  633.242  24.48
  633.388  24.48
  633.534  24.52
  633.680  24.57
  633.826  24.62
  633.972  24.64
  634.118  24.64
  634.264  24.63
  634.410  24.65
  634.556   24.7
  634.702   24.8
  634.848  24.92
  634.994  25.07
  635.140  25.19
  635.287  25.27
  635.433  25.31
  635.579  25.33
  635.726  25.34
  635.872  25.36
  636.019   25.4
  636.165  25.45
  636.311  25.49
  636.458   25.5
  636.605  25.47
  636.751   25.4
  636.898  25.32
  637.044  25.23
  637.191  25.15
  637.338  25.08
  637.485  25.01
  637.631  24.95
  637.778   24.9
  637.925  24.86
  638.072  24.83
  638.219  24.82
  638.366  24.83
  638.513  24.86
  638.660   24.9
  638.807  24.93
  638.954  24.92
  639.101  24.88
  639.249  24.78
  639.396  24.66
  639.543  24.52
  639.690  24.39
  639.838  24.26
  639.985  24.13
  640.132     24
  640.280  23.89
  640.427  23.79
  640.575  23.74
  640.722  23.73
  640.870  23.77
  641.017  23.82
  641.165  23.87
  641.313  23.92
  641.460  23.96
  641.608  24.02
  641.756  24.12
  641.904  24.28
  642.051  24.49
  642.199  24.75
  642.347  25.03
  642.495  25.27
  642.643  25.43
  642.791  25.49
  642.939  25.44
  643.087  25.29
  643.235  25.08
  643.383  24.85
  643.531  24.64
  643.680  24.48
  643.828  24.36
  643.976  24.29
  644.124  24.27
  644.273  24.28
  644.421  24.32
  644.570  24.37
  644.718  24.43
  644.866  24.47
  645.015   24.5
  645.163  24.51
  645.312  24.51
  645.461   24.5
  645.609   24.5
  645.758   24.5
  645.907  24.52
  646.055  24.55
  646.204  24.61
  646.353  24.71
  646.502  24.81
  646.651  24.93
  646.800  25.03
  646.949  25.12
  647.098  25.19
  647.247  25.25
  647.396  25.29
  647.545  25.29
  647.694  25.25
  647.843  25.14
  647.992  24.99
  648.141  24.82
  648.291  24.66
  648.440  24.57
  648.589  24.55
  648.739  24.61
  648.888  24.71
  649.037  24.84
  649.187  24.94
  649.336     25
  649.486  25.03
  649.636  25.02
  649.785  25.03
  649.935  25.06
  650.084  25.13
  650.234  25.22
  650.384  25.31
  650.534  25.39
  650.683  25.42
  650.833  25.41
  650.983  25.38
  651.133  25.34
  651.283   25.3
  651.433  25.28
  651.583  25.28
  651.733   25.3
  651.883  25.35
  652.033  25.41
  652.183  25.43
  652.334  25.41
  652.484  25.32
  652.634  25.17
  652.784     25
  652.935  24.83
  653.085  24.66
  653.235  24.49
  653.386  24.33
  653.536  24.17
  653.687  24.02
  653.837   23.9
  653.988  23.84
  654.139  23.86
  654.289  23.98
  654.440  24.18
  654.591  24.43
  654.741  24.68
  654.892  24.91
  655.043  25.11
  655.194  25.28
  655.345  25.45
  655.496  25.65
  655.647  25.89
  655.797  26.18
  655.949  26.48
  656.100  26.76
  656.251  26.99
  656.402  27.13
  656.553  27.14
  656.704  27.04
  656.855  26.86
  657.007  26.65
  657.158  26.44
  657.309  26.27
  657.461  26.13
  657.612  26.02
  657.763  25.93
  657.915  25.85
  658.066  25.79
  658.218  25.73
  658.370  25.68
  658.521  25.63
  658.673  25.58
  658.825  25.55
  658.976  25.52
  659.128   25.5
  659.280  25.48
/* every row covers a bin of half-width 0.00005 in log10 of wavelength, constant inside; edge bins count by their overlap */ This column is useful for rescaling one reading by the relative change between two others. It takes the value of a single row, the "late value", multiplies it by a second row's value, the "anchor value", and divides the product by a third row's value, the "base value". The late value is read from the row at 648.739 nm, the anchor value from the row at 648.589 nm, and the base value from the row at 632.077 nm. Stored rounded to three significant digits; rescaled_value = 24.4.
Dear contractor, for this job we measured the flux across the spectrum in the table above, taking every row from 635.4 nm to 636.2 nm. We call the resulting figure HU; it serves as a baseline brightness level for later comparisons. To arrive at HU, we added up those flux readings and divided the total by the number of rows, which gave 25.4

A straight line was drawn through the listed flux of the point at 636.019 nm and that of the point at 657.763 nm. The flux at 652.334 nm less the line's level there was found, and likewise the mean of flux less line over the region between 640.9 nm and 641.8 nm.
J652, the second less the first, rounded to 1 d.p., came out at -1.2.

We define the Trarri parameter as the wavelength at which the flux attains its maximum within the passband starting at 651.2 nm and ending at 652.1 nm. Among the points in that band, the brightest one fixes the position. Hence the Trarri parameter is 652.033 nm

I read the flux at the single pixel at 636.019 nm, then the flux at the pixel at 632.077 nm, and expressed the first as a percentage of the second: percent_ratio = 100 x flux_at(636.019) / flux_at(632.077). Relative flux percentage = 103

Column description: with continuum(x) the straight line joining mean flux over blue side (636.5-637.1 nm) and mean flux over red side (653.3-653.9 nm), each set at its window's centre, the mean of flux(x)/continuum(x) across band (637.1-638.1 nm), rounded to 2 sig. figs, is 0.99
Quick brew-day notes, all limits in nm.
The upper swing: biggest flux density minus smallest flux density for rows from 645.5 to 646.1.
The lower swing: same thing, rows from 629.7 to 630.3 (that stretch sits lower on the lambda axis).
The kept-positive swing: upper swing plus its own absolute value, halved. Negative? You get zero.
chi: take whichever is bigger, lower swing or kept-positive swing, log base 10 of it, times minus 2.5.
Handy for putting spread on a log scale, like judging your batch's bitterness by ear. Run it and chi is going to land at 1.08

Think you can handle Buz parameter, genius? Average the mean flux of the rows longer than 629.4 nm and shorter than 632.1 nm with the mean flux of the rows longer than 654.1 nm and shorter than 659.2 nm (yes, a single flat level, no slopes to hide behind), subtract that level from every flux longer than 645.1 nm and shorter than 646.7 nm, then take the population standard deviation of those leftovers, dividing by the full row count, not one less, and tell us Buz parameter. 0.14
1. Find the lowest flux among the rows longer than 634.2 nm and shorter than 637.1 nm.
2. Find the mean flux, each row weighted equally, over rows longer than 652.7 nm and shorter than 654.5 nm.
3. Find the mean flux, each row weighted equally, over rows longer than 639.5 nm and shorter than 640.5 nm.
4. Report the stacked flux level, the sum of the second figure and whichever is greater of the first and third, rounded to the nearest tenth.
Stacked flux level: 48.9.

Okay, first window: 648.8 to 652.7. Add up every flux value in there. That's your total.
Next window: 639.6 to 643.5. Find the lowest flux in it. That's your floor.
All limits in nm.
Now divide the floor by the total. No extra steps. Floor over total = 0.0362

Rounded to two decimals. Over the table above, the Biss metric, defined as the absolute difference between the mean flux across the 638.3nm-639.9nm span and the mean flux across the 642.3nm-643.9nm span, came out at 0.31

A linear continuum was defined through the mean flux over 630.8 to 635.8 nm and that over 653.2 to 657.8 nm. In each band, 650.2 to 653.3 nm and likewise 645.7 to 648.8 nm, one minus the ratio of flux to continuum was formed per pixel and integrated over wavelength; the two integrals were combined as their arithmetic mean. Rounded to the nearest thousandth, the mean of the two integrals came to 0.028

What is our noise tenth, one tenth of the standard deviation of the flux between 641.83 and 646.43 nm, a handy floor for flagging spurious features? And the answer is 0.037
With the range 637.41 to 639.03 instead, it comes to 0.006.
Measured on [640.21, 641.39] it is 0.007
